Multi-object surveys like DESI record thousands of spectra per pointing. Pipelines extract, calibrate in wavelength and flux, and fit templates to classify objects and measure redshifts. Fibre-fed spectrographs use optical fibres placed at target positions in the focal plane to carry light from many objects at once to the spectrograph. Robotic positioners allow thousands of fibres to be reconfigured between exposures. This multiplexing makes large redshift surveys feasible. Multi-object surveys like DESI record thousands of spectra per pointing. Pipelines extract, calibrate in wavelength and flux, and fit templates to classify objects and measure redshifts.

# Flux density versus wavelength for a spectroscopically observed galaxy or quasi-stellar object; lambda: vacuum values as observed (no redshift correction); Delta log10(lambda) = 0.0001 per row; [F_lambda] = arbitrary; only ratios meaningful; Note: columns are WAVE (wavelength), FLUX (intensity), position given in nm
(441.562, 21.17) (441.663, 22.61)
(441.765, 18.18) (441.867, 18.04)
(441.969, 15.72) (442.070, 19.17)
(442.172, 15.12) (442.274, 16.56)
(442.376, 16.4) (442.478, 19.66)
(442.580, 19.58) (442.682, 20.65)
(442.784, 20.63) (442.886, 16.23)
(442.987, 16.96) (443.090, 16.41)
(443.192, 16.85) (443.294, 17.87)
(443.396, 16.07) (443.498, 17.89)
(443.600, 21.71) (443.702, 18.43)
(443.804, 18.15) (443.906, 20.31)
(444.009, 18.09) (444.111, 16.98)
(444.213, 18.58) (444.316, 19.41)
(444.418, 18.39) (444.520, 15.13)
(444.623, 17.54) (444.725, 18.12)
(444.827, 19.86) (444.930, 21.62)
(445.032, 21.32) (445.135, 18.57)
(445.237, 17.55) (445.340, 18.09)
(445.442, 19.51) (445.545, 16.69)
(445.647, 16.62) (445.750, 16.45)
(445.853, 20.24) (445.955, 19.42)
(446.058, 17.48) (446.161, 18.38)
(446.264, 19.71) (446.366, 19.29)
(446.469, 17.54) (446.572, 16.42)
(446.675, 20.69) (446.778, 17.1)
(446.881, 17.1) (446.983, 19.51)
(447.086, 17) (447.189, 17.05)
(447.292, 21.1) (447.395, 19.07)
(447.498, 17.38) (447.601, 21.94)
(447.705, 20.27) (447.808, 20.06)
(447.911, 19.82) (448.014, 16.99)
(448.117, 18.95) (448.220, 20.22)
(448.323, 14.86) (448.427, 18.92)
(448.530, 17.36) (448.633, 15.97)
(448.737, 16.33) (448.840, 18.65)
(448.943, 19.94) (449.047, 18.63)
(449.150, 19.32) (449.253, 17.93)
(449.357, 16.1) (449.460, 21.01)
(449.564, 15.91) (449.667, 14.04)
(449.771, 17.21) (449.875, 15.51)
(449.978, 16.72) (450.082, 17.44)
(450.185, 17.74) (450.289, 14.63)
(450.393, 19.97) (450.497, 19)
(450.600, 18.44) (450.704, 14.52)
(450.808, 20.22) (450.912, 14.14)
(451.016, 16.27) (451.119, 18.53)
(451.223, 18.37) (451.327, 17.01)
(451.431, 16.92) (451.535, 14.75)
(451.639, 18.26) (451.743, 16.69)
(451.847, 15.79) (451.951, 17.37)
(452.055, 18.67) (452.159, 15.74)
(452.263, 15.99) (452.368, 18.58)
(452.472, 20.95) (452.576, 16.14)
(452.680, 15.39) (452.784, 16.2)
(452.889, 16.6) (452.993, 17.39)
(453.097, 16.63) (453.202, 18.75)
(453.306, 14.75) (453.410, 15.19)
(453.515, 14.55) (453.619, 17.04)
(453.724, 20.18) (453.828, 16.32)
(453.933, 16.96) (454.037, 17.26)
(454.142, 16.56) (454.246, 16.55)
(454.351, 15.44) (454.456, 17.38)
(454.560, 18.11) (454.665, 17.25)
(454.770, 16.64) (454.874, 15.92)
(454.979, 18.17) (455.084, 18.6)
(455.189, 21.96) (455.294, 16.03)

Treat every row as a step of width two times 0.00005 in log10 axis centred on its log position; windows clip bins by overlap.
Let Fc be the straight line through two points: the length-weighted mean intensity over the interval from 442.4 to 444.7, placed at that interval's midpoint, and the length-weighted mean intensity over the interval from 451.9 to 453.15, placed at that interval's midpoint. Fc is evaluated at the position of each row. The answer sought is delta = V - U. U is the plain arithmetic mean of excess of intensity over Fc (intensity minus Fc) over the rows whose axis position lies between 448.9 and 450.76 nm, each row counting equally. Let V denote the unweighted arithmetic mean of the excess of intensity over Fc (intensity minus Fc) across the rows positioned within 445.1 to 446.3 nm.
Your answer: 0.3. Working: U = 0.0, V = 0.3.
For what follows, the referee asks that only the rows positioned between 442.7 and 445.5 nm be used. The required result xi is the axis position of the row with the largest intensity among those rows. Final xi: 443.600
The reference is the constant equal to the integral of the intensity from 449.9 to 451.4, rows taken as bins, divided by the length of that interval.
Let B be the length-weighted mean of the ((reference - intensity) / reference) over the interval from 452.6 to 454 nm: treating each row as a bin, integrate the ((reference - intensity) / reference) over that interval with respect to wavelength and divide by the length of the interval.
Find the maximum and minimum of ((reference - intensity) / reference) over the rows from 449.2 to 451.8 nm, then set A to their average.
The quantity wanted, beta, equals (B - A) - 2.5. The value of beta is -2.45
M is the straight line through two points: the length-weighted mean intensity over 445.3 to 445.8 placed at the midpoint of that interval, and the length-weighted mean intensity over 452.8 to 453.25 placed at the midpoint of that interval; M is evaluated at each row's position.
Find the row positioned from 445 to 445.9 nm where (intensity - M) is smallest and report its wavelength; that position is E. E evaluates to 445.750 nm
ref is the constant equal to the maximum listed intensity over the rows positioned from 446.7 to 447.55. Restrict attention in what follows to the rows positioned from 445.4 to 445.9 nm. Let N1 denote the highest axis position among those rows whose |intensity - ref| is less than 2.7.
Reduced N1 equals 445.853 nm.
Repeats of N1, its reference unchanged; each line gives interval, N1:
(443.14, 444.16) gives 443.906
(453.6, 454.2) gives 453.724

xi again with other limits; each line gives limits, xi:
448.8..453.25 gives 449.460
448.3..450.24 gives 449.460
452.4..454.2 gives 452.472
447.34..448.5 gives 447.601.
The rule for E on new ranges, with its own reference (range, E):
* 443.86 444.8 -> 444.520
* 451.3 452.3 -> 451.535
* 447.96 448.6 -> 448.323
